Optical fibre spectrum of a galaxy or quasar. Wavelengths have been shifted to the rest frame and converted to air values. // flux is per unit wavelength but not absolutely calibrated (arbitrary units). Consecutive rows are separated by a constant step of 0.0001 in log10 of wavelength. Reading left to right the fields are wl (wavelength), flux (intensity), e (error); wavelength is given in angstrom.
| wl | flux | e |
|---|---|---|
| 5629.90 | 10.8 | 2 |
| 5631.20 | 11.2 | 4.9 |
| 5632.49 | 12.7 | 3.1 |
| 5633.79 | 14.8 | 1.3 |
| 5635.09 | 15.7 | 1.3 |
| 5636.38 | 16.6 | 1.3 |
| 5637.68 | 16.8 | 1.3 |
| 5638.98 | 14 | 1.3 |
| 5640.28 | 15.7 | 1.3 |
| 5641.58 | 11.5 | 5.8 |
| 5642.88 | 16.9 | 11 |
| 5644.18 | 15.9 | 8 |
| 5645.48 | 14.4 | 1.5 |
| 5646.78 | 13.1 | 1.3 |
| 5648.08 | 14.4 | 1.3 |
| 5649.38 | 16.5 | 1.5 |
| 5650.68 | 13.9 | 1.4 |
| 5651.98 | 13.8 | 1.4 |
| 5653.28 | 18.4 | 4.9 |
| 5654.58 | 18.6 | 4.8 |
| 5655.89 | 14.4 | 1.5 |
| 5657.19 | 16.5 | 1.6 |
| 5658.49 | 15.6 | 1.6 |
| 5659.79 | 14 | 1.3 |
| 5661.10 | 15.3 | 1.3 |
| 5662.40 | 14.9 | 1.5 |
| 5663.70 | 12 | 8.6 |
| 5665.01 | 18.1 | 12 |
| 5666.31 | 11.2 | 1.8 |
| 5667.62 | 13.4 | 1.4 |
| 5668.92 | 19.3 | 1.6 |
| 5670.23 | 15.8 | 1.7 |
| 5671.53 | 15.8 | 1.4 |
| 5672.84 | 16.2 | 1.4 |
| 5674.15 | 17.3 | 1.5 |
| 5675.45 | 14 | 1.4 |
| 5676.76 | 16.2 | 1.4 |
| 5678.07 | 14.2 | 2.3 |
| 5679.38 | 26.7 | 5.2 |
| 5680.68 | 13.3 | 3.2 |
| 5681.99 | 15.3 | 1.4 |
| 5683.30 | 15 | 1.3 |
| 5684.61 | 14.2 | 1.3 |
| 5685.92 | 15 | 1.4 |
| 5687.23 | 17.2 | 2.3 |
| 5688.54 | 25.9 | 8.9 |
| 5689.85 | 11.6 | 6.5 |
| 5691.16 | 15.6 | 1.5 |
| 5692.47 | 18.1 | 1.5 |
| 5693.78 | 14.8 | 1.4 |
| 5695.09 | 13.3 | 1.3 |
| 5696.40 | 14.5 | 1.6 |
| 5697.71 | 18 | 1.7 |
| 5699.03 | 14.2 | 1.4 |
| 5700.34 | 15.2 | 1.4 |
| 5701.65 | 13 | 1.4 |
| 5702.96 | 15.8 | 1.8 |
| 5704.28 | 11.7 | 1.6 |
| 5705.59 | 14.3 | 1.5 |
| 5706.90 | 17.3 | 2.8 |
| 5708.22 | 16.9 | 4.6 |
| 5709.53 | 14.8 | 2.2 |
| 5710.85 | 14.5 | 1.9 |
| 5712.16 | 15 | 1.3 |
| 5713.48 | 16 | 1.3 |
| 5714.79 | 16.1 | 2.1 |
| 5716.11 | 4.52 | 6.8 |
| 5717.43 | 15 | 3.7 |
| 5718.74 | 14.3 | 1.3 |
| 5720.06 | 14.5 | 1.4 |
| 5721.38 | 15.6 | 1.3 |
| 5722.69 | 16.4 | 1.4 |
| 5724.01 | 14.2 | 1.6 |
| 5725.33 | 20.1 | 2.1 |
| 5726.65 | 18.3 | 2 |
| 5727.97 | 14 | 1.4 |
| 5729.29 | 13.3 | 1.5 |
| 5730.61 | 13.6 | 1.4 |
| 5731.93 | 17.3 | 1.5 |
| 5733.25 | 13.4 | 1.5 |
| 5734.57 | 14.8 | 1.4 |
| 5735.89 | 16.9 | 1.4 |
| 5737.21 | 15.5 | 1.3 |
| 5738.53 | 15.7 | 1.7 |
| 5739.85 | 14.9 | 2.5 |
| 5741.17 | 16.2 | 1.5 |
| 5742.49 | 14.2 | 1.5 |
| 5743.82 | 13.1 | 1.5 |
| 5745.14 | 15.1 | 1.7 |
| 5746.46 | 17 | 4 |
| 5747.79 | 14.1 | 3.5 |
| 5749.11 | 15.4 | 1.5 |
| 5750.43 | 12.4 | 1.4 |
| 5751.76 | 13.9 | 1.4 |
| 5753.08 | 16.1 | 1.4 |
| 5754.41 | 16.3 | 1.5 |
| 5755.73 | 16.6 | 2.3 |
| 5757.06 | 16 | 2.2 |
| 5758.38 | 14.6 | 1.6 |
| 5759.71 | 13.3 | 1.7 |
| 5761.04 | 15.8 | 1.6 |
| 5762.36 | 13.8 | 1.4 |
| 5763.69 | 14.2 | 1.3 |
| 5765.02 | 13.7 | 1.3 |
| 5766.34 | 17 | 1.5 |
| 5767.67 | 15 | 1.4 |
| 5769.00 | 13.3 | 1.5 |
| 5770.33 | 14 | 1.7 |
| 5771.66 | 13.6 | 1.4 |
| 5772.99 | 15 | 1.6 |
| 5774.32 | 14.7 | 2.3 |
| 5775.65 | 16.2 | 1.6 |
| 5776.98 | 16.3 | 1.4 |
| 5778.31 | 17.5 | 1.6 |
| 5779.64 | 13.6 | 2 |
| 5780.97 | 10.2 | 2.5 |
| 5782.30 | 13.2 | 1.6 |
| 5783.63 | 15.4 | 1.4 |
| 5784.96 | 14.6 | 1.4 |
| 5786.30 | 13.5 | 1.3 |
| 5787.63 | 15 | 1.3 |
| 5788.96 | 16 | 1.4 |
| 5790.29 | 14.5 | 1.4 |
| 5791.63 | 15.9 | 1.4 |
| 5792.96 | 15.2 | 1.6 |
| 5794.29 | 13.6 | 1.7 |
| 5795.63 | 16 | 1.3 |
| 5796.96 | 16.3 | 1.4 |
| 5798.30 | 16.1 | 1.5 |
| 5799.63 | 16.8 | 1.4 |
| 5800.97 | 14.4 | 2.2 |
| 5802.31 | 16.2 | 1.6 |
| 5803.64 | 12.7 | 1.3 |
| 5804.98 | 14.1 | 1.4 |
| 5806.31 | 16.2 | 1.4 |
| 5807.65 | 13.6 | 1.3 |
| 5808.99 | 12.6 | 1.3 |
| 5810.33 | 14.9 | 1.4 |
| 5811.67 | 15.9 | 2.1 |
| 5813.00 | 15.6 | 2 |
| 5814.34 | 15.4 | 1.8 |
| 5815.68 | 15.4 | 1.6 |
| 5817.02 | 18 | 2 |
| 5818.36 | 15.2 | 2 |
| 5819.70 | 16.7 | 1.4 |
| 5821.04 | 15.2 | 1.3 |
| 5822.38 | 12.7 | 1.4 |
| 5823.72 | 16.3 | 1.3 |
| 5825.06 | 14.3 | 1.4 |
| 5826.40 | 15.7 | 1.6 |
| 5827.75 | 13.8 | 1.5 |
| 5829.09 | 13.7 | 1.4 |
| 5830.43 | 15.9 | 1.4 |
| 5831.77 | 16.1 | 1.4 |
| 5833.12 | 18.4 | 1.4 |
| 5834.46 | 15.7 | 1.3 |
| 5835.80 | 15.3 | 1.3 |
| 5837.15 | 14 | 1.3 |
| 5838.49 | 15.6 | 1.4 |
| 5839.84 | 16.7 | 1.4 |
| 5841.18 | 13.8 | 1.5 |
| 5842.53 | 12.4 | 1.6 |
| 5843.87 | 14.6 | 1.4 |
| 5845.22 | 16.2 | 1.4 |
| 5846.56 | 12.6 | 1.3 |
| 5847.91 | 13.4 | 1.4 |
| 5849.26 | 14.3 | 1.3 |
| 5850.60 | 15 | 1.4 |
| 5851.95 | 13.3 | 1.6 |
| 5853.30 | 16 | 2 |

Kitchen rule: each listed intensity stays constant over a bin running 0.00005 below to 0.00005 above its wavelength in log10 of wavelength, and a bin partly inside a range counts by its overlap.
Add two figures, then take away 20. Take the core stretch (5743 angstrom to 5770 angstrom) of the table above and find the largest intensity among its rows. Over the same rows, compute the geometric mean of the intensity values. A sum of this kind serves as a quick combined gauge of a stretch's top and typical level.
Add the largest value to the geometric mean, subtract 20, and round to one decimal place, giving 11.8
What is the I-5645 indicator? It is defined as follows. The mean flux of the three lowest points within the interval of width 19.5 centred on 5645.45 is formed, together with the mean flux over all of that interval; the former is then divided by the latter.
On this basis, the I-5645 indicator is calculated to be 0.833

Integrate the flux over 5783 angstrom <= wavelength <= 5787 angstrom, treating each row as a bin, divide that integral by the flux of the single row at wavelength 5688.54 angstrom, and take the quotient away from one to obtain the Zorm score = -1.2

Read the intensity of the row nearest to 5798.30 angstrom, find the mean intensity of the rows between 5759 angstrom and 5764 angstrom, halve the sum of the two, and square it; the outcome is 231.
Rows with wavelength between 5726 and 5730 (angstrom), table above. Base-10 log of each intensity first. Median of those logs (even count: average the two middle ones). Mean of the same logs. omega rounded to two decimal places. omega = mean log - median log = 0.03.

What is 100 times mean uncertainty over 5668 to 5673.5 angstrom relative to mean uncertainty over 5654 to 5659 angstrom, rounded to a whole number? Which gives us 64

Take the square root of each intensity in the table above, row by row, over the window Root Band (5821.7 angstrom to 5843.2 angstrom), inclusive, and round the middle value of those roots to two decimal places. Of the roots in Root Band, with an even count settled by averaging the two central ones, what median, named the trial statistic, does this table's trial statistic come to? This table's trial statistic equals 3.93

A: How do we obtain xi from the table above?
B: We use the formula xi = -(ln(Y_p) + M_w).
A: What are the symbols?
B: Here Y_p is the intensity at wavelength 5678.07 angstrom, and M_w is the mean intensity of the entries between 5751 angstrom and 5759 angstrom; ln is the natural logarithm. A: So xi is -18.2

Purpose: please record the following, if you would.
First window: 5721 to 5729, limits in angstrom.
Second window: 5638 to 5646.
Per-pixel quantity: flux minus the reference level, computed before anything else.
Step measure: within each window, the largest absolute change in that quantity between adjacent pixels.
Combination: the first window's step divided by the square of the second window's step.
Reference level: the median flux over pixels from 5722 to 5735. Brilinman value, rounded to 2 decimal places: 0.20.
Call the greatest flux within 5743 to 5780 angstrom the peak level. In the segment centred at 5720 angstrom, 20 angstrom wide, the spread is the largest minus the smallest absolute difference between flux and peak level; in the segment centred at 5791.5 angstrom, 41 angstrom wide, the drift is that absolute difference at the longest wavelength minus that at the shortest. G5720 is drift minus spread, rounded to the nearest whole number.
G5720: -14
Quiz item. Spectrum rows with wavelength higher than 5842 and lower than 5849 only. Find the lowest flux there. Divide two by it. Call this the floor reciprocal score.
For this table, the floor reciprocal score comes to 0.161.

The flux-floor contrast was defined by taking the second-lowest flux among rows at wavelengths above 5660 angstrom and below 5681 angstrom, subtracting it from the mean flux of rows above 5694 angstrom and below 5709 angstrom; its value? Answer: 2.9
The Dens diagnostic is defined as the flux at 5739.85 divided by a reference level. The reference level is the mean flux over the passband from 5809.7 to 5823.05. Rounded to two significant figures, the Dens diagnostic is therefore 0.96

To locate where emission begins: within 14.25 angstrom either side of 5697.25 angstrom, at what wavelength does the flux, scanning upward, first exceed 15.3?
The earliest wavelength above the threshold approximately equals 5687.23 angstrom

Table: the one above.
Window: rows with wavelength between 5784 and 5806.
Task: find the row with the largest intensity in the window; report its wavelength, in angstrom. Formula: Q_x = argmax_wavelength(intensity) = 5799.63 angstrom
